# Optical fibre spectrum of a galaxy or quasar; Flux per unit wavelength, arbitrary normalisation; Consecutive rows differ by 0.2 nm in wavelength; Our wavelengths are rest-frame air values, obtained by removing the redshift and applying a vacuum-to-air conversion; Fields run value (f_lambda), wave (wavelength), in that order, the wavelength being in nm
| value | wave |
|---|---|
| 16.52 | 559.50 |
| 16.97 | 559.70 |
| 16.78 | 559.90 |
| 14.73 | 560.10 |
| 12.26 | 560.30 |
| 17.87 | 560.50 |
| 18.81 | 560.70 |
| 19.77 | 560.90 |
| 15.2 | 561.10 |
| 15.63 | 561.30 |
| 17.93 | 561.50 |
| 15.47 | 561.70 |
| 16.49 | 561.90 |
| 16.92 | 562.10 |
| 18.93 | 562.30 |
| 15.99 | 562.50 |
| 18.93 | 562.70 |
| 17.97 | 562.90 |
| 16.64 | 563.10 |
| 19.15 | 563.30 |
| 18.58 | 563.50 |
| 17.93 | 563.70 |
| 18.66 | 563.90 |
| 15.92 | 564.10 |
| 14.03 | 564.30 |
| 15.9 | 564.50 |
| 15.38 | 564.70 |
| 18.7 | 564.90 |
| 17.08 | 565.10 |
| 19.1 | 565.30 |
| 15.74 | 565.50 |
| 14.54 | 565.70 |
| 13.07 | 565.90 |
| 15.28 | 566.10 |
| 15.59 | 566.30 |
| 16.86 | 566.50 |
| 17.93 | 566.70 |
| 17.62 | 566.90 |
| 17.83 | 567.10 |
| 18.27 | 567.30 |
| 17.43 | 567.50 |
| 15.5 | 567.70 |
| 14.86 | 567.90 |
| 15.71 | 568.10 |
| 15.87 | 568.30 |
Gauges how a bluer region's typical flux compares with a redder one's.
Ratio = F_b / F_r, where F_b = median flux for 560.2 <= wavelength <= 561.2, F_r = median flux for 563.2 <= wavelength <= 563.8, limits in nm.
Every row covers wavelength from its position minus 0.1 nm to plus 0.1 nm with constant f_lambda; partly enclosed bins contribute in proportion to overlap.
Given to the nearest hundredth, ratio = 0.96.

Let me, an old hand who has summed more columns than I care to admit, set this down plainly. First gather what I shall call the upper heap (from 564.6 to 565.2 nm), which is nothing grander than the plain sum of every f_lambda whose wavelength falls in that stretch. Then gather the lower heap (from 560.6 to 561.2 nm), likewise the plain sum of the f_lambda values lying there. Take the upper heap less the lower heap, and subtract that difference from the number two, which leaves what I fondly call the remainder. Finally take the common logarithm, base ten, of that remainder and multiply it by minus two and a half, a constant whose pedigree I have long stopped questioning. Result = -1.7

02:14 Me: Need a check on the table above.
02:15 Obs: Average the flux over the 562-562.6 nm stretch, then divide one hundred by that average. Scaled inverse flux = 5.79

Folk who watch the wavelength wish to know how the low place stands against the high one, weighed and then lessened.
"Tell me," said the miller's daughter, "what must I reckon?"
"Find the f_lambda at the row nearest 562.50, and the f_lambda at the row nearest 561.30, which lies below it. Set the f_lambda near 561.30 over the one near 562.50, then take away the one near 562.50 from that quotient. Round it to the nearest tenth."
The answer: -15.0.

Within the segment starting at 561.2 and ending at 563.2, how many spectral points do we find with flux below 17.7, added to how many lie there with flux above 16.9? 11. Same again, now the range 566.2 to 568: 11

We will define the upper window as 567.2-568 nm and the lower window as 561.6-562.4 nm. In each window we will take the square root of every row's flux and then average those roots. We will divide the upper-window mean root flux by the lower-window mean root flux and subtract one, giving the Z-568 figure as -0.013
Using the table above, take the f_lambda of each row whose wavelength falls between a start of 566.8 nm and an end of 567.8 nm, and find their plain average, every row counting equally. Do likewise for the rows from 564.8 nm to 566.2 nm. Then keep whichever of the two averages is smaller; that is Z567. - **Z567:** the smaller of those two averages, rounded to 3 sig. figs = 16.2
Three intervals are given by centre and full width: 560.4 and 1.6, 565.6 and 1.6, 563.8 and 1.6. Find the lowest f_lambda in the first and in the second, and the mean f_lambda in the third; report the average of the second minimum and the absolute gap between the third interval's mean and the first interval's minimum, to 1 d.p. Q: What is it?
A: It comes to 9.0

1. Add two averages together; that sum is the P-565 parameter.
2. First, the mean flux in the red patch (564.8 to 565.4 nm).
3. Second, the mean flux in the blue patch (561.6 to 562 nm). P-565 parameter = 34.3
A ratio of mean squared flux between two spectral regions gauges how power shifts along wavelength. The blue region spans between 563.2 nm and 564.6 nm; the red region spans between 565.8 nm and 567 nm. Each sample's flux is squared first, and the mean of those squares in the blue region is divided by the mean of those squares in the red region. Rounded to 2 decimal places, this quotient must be 1.14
